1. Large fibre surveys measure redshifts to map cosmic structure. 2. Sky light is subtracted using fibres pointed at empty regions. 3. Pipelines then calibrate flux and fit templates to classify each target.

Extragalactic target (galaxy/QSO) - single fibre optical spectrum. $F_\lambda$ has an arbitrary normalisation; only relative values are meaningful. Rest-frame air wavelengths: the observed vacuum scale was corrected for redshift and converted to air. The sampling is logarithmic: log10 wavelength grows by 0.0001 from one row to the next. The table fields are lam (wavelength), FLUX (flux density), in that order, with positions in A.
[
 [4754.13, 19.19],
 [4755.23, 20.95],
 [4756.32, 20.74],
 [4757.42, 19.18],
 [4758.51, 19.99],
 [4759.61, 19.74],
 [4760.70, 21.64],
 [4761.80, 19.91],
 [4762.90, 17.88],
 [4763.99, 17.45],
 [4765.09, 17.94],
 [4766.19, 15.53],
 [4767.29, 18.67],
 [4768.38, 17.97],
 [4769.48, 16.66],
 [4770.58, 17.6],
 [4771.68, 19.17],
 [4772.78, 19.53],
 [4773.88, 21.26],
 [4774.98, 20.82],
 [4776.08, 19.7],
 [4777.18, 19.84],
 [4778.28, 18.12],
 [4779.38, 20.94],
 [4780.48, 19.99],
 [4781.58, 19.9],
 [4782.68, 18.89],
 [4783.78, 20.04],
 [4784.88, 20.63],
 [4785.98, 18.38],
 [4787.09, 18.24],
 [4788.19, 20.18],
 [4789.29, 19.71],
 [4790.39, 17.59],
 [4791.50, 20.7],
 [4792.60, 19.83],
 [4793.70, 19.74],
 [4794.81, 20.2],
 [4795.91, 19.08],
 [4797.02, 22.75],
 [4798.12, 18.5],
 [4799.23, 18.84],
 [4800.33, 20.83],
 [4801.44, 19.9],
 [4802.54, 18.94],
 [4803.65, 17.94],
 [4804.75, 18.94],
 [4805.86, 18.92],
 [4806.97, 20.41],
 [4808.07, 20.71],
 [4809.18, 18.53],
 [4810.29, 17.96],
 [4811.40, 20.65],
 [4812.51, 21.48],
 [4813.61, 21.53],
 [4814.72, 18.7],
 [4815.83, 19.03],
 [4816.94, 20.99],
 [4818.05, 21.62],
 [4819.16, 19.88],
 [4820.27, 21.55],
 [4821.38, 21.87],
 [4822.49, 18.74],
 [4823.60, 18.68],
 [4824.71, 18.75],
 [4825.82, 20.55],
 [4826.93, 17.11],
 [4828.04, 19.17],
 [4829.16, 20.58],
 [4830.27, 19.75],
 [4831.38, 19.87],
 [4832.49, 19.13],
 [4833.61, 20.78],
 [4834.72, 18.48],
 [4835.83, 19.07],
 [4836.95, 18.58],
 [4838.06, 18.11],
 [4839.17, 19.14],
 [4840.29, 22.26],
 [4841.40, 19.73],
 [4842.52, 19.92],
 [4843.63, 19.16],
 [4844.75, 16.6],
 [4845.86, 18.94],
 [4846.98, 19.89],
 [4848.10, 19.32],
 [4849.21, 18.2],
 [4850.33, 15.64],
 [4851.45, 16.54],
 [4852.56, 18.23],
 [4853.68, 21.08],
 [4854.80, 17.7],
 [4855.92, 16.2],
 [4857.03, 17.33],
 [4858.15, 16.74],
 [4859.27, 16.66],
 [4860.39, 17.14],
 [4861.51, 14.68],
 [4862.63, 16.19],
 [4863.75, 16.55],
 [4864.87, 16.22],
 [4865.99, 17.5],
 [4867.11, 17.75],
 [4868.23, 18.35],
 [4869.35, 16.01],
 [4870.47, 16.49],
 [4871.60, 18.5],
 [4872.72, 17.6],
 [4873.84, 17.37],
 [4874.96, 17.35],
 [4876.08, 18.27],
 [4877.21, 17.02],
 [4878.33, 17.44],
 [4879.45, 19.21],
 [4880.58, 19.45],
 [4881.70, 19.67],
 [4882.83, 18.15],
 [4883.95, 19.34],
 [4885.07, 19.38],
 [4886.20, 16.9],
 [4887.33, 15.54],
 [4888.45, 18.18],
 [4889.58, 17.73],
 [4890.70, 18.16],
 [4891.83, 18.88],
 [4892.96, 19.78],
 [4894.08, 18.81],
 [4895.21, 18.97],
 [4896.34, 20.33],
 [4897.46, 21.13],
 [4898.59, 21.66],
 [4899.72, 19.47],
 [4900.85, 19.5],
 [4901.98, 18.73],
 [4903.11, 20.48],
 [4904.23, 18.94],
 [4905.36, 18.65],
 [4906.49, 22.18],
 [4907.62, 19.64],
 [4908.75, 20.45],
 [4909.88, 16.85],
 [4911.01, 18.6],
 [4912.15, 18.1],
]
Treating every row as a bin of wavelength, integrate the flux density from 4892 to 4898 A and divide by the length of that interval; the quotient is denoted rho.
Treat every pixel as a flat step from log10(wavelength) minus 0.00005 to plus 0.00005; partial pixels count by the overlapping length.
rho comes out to 19.8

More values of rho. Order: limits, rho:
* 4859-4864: 16.2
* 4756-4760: 19.9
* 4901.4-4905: 19.4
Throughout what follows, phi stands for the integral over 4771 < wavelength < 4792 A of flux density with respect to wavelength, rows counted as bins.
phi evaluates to 413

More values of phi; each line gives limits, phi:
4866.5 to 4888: 385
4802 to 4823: 418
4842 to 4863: 372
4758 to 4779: 397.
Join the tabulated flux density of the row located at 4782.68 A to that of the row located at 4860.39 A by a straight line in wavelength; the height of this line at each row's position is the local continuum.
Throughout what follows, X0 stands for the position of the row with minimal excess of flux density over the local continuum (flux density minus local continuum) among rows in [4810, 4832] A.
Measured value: 4826.93 A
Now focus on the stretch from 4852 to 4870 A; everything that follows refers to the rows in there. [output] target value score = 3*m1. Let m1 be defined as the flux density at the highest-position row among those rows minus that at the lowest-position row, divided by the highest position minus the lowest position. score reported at -0.40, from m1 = -0.13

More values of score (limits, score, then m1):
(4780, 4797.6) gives 0.50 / 0.17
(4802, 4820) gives 0.17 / 0.06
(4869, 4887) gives 0.16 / 0.05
